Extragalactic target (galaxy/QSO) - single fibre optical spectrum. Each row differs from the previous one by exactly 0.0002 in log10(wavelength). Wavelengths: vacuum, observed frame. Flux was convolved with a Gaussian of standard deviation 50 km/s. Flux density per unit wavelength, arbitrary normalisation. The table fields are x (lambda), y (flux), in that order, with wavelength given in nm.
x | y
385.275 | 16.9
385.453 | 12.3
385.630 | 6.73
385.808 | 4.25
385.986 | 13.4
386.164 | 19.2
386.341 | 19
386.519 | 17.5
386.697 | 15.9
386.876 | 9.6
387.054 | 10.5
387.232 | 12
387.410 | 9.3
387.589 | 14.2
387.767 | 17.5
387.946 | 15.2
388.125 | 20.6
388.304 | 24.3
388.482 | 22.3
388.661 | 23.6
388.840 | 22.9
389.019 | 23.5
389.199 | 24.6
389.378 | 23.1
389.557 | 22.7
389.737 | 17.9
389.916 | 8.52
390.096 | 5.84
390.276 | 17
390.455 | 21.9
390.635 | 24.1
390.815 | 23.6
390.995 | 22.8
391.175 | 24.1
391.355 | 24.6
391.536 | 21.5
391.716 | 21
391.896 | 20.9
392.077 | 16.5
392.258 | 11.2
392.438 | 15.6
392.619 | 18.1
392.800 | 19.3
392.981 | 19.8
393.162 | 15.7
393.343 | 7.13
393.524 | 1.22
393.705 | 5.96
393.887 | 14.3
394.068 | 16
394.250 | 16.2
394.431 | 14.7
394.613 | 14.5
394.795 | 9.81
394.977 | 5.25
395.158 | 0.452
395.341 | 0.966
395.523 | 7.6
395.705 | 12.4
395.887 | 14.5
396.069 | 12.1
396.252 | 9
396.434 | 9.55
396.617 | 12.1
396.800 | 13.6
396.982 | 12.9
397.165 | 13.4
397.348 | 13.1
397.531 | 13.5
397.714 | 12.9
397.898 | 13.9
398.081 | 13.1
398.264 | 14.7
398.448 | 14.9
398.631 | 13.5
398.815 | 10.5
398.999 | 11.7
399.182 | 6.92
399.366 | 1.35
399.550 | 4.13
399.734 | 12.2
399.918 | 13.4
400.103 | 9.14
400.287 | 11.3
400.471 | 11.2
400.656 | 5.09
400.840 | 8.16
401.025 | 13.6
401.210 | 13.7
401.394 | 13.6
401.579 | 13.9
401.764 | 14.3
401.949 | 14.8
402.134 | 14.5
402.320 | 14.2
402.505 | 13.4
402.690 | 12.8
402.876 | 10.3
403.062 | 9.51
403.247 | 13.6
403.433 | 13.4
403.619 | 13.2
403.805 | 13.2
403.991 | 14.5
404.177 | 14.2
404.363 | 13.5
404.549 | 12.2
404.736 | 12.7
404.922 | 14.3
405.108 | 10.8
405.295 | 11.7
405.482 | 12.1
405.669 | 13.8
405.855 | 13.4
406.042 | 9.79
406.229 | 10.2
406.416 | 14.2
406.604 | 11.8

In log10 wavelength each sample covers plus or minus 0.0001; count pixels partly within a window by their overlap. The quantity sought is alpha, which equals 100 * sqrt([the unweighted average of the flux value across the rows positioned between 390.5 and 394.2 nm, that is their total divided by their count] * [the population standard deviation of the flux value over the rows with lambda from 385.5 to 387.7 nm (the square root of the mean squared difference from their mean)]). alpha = 887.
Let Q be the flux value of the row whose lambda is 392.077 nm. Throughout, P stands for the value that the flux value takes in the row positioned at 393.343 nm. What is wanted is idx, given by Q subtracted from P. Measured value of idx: -9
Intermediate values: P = 7.13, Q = 16.5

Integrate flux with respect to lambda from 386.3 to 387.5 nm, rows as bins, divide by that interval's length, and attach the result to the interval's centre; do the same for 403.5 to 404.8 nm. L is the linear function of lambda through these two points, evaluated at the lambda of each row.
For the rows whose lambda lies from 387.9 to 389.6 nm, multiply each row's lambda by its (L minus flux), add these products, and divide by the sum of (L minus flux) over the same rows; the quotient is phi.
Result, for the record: 388.84 nm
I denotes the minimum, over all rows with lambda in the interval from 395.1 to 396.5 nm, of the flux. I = 0.452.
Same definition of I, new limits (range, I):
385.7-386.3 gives 4.25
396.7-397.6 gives 12.9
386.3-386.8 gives 15.9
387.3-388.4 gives 9.3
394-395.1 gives 5.25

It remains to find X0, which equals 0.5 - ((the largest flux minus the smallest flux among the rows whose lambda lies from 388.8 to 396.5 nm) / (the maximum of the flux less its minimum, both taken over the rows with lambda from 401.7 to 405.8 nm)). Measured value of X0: -4.1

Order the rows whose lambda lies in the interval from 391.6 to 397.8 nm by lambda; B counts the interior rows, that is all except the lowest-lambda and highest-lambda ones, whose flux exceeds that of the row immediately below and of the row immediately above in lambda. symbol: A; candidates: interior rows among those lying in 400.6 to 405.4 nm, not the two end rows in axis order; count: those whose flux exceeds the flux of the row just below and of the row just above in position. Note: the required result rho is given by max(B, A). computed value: 6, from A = 5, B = 6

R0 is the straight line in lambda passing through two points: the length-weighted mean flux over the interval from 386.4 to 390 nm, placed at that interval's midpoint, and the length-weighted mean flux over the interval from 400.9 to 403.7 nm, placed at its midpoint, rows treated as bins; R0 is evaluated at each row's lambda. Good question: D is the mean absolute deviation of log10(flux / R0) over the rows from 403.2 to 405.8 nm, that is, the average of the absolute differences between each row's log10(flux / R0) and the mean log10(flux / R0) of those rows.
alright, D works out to 0.03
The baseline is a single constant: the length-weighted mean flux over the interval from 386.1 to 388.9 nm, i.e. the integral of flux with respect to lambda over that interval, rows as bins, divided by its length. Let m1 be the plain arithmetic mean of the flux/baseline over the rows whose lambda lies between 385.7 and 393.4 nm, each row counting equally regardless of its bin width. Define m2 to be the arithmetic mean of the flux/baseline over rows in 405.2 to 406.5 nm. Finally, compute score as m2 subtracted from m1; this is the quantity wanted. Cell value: 0.33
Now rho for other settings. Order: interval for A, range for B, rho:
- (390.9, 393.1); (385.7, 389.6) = 6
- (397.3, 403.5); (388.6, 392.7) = 9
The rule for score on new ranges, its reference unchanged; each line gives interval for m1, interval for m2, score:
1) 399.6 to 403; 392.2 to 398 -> 0.03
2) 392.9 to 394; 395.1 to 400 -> 0.00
